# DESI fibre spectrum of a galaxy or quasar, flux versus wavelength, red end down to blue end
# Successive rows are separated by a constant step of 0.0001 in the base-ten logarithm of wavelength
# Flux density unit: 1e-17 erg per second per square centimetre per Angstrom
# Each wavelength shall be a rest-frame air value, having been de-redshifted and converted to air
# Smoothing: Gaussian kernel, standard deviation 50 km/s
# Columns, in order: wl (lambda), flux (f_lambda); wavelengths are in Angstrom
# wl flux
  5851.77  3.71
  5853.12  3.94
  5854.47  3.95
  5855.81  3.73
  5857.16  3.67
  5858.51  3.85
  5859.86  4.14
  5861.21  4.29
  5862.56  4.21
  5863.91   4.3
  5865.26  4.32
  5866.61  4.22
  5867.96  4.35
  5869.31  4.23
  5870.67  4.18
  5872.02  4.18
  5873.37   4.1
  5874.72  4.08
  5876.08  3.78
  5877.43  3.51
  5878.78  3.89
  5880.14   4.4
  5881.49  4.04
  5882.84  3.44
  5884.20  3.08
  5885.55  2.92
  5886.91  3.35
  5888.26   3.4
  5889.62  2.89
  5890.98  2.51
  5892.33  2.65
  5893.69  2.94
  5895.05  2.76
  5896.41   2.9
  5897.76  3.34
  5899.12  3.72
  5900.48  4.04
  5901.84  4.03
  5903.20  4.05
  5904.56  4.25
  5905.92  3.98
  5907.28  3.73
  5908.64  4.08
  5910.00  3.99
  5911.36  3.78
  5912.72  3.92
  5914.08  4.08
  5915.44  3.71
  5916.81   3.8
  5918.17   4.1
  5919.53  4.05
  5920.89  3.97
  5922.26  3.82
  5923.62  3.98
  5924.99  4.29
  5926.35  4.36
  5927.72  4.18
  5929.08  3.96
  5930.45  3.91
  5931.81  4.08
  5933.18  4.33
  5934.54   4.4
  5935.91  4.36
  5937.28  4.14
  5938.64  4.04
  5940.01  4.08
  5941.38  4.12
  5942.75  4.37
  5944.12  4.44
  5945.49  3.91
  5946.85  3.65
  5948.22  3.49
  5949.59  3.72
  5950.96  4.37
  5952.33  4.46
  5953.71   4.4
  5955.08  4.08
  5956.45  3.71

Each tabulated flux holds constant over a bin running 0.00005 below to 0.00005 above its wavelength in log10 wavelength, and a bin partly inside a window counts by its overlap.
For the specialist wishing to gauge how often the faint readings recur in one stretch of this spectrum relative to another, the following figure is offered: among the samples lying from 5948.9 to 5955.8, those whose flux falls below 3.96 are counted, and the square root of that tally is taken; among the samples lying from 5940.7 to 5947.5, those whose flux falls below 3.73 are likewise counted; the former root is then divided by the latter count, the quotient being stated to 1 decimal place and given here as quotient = 1.0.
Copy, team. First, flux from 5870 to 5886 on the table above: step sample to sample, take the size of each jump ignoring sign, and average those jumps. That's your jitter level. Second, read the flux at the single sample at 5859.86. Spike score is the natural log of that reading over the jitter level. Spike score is 2.71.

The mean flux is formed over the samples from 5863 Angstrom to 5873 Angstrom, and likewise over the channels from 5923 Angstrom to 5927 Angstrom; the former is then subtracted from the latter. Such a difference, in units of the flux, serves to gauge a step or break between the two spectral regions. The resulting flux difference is -0.04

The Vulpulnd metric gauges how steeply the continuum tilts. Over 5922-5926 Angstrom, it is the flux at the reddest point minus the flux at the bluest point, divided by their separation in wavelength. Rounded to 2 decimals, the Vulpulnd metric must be 0.17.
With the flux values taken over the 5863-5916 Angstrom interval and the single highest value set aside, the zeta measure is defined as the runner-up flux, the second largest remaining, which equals 4.35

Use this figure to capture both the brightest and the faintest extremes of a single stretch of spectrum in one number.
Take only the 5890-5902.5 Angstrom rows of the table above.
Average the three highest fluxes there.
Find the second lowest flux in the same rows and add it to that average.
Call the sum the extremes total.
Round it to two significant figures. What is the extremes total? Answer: 6.6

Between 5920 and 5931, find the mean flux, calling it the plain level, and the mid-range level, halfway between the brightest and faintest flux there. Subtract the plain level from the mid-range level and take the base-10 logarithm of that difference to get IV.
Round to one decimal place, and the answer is -1.5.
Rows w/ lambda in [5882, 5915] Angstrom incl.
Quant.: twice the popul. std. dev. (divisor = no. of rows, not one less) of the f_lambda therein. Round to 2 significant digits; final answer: 1.1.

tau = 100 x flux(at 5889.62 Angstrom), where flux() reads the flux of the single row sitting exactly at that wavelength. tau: 289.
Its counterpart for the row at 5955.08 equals 408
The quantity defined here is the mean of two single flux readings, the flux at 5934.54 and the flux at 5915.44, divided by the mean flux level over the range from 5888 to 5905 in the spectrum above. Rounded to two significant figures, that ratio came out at 1.2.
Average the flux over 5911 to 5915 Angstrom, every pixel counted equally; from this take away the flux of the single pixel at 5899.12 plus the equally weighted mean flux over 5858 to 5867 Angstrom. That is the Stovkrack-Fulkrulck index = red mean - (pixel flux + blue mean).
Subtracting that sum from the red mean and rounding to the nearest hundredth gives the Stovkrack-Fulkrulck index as -3.98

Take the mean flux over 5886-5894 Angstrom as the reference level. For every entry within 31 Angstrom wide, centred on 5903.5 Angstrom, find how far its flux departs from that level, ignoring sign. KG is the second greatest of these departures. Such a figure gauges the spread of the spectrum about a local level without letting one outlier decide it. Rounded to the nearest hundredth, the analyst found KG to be 1.14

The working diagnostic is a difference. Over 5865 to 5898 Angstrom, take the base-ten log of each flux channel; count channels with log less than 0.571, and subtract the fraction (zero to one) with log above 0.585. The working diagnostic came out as 12.6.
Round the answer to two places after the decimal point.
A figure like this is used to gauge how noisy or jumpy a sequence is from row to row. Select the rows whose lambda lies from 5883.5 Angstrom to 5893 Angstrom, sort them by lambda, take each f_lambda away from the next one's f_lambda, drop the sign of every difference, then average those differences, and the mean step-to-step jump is 0.28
